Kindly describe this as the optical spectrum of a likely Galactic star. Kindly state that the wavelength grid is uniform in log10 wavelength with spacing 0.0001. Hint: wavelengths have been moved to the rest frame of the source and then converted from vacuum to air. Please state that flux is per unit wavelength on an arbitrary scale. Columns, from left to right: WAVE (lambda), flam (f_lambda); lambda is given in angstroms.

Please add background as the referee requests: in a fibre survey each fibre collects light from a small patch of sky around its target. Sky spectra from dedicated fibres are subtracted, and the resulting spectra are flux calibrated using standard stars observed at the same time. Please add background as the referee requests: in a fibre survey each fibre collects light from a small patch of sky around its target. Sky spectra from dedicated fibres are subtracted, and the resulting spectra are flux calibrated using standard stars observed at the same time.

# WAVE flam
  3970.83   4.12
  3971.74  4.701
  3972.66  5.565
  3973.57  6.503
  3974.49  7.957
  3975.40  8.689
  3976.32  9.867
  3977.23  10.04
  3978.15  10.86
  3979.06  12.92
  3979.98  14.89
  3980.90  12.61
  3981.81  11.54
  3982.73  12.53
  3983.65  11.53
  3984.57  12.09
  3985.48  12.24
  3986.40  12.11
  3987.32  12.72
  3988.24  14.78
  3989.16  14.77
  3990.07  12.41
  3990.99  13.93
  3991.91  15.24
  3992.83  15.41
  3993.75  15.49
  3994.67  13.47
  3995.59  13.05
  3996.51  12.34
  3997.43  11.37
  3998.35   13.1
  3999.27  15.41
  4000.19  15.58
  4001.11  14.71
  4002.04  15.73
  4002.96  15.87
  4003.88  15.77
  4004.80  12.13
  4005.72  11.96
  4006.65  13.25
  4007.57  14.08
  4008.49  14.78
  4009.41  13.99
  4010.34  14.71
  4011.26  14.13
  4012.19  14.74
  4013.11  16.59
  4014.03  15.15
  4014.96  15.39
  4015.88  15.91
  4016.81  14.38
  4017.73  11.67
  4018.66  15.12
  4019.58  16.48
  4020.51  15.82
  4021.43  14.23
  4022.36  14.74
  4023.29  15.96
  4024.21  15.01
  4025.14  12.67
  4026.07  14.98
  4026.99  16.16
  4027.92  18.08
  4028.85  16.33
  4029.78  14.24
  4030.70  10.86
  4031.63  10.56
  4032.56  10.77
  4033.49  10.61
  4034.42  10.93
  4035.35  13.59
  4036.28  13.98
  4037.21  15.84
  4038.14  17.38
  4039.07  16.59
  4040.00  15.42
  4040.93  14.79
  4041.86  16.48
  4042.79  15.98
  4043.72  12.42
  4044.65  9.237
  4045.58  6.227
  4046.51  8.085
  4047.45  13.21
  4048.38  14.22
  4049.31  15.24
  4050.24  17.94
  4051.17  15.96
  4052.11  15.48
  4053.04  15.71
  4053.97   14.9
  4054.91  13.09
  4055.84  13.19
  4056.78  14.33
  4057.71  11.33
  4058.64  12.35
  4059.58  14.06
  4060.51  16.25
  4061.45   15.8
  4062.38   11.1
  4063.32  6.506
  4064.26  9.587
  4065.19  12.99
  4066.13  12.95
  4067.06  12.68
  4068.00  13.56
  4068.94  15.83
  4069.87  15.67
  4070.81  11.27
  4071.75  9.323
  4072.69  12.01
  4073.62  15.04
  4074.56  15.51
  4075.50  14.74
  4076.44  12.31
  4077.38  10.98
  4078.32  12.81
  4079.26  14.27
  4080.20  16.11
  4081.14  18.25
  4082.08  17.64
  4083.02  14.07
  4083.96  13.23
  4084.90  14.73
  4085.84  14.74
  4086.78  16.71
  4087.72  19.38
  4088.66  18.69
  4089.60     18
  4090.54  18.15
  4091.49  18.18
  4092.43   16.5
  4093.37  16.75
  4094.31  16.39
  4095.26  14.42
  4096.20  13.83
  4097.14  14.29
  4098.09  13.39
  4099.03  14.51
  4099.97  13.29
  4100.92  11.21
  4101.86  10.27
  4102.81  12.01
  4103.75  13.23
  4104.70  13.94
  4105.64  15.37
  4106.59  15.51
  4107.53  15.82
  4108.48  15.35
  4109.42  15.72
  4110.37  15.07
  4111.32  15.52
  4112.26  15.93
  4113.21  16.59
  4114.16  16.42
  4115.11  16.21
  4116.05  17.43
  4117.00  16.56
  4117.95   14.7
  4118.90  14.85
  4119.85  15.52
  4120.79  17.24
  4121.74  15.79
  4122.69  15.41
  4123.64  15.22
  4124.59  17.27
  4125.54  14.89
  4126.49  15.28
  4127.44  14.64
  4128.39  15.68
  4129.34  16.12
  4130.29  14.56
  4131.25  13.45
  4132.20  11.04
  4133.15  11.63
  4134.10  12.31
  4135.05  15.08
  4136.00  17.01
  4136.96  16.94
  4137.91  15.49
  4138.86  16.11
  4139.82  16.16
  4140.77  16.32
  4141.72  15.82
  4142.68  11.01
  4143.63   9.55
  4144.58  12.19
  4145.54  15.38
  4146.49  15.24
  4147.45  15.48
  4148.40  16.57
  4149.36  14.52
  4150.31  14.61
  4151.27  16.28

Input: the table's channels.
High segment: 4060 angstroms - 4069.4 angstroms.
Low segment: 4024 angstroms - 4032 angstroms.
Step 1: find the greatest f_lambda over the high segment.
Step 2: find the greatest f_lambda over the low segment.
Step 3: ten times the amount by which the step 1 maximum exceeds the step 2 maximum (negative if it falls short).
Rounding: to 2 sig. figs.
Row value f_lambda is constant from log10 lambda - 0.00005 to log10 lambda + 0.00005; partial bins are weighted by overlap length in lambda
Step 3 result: -18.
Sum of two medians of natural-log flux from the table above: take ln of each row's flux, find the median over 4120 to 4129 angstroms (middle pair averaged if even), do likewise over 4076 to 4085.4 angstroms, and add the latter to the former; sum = 5.39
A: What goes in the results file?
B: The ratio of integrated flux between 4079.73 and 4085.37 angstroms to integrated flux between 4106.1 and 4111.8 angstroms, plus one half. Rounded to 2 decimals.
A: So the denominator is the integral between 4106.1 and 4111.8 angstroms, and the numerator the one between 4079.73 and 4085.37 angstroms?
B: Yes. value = 1.50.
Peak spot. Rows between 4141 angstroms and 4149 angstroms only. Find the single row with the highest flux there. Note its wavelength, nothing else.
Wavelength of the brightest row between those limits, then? 4148.40 angstroms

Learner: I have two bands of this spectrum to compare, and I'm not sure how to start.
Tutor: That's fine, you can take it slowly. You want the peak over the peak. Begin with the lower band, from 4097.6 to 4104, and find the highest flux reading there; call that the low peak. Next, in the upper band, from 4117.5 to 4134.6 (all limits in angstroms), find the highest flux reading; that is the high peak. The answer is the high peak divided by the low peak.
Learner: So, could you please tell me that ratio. 1.19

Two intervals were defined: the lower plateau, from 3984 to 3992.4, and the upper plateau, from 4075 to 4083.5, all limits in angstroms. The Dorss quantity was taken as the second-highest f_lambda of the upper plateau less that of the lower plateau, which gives 2.9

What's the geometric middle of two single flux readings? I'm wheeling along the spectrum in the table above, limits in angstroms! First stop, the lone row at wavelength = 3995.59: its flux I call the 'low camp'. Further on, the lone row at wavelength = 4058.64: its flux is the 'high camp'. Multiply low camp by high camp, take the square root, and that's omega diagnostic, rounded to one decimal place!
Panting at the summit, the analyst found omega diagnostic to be 12.7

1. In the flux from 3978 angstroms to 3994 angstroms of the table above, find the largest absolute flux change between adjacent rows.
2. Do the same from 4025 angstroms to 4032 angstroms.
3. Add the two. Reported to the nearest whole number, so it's 6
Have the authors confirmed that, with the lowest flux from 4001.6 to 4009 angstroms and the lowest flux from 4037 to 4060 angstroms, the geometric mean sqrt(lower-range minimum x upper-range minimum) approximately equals 8.6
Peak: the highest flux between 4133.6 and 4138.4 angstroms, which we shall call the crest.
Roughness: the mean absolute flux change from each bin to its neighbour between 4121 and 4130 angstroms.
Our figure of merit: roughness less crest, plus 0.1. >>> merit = -16.0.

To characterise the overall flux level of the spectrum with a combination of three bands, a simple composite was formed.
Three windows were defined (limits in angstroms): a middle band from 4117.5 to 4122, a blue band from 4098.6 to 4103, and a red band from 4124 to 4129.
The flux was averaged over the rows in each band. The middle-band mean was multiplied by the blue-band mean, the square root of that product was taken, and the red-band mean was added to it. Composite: 29.4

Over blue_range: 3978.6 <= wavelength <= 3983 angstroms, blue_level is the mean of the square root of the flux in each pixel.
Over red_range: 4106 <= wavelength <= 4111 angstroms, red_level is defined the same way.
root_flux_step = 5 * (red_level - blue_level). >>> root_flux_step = 1.7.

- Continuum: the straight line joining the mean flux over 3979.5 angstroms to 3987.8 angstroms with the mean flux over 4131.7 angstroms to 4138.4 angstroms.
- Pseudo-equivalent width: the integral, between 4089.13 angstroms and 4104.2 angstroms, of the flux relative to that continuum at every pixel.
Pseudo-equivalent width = 16 angstroms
